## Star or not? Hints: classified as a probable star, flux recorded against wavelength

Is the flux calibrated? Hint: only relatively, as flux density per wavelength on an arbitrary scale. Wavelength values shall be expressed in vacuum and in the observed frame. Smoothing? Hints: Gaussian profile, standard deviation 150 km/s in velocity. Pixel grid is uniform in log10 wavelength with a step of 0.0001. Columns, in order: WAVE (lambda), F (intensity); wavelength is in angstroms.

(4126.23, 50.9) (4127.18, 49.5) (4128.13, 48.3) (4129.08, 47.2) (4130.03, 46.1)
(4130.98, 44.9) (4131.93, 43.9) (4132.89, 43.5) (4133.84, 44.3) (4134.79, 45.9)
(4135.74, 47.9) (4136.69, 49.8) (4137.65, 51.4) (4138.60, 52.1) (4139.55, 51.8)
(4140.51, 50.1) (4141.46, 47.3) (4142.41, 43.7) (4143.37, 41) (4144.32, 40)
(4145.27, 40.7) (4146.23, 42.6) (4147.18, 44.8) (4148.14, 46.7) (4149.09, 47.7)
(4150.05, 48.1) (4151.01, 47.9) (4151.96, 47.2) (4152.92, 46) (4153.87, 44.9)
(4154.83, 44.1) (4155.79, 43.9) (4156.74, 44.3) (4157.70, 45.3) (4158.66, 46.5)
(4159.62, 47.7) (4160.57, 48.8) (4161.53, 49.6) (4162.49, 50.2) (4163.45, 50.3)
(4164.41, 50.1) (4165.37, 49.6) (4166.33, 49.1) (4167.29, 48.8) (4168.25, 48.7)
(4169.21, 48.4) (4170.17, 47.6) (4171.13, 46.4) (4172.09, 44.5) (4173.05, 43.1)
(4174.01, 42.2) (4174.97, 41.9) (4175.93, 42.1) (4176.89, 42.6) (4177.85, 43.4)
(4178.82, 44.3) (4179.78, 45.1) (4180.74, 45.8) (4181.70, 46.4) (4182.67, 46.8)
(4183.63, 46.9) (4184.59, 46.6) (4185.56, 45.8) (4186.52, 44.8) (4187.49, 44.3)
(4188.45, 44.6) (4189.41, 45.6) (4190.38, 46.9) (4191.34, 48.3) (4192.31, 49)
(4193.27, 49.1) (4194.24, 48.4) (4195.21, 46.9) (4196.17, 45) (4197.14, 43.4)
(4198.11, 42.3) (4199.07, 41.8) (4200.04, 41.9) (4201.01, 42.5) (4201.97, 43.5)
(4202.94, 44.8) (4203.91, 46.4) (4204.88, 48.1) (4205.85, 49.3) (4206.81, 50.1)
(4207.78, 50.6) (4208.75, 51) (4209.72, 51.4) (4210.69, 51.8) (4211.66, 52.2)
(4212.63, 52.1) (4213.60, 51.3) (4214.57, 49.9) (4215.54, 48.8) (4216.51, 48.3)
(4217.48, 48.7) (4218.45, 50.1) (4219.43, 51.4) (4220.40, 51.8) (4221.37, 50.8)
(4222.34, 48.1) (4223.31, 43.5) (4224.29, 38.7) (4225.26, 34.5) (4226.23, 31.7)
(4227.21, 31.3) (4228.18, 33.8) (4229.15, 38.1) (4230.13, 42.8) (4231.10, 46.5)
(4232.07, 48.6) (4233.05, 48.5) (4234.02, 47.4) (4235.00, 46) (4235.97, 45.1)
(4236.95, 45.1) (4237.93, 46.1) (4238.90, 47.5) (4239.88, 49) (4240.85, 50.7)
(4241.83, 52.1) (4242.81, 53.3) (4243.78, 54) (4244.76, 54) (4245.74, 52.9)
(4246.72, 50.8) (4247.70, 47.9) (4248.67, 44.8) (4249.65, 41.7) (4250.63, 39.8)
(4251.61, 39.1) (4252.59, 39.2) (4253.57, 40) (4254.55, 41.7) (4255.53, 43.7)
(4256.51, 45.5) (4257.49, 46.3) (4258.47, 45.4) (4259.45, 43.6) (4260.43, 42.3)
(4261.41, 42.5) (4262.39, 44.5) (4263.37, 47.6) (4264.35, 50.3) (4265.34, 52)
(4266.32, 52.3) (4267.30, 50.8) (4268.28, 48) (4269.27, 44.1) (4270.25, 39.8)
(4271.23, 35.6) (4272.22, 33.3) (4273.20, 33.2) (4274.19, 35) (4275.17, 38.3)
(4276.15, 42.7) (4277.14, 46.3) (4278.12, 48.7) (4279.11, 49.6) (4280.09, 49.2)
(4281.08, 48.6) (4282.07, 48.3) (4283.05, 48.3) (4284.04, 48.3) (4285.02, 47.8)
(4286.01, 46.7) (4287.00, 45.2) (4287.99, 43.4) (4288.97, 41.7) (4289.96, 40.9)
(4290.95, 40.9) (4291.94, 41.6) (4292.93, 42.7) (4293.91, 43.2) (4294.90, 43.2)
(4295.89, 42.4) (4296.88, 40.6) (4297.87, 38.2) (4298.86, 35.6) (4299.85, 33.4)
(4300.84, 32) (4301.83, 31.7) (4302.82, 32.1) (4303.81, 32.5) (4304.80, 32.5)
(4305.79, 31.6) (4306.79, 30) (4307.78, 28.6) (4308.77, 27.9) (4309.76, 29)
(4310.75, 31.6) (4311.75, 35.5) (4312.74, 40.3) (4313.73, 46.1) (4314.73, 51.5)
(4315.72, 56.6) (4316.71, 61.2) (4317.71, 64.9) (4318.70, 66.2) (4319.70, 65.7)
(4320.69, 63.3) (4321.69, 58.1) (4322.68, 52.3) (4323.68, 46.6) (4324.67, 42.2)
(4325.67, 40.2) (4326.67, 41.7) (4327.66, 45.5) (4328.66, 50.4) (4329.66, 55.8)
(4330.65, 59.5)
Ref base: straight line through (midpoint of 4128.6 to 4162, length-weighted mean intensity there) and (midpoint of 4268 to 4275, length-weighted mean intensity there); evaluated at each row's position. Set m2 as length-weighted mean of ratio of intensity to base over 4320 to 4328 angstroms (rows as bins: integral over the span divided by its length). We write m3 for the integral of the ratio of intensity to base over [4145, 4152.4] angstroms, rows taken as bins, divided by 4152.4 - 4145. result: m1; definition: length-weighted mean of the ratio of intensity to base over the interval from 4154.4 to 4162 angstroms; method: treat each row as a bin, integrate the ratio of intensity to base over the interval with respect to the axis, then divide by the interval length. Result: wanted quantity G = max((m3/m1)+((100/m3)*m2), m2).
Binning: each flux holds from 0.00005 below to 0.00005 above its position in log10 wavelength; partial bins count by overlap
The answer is 143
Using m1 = 1.02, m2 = 1.42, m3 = 1.00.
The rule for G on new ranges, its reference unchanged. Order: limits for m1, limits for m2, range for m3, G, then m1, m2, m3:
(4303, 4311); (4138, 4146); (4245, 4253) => 88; 0.85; 0.99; 1.13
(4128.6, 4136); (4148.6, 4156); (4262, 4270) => 82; 0.96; 1.01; 1.26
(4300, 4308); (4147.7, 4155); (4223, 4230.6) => 115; 0.88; 1.02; 0.89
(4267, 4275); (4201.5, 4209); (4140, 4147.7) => 120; 1.04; 1.13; 0.95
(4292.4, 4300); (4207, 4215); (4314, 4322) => 72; 1.10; 1.22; 1.72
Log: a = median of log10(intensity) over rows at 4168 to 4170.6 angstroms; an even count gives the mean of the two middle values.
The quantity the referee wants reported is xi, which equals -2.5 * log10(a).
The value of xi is -0.57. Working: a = 1.68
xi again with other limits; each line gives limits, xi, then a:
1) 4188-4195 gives -0.57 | 1.68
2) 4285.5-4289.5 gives -0.54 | 1.65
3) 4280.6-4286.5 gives -0.57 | 1.68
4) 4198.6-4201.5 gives -0.53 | 1.62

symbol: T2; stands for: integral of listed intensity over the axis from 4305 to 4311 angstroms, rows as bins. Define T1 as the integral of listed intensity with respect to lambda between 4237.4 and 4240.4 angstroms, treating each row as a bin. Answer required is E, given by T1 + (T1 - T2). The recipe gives 107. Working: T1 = 143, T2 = 179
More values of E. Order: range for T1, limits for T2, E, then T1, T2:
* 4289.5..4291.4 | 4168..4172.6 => -61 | 78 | 216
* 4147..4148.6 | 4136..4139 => -6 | 73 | 152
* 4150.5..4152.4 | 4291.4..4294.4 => 53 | 90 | 128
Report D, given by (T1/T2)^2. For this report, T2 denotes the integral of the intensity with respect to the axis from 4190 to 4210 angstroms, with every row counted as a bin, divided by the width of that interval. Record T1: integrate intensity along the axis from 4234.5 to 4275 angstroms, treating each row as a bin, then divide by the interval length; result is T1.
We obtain 0.94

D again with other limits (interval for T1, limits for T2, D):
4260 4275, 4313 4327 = 0.64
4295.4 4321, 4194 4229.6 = 0.82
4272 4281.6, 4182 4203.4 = 0.89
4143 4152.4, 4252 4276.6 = 1.08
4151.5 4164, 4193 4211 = 1.01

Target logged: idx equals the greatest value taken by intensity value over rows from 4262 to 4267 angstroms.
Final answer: 52.3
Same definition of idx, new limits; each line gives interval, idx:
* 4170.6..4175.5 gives 46.4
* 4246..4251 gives 50.8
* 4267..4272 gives 50.8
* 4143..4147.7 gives 44.8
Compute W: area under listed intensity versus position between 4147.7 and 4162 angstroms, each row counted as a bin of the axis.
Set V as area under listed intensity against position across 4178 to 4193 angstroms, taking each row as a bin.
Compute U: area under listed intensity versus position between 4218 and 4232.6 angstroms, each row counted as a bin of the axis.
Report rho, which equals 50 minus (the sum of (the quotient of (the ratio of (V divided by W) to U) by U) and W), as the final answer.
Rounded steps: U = 624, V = 691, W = 666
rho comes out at -616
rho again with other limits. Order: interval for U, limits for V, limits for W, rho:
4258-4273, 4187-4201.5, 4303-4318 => -542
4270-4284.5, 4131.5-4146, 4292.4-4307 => -479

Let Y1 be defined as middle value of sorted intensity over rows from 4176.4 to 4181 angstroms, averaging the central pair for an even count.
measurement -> 44.3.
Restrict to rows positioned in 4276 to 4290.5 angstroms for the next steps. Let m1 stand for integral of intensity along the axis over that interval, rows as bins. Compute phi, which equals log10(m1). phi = 2.83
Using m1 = 673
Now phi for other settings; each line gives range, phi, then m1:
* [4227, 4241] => 2.80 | 624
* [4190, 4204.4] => 2.81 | 653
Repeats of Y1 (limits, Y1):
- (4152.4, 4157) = 44.3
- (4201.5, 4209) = 48.7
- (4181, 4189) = 46.1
